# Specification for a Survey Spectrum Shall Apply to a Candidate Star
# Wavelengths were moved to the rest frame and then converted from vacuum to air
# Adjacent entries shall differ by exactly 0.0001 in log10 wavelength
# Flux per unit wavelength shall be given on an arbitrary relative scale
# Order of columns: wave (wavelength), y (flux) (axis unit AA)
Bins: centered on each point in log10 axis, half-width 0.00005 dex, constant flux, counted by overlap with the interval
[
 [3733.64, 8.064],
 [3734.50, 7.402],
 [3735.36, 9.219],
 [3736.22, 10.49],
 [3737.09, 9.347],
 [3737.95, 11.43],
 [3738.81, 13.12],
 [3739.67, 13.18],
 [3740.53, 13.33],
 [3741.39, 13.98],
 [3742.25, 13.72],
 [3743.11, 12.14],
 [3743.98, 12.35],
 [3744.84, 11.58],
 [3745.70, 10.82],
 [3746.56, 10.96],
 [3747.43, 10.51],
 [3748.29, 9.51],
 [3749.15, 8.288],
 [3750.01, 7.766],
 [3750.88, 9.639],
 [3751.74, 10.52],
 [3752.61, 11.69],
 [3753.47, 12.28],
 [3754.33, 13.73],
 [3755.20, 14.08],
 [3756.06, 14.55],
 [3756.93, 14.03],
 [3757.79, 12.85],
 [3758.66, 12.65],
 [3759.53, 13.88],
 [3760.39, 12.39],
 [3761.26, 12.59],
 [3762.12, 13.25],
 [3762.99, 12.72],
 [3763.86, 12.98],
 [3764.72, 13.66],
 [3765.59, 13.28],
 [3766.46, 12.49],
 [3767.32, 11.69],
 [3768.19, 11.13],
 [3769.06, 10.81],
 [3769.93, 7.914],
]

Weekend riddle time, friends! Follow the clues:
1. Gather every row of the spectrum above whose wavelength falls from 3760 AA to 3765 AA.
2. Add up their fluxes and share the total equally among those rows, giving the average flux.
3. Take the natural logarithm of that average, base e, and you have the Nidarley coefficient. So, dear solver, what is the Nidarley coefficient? 2.56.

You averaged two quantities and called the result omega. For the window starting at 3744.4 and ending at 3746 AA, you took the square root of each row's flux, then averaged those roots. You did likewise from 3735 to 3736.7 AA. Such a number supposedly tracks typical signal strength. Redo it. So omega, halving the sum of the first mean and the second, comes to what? 3.24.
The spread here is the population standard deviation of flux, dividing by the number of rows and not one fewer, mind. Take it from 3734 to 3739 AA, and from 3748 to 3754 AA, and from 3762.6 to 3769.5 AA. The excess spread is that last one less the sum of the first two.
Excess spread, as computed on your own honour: -2.4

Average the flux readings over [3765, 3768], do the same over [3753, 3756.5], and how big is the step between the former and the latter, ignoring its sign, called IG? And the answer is 1.2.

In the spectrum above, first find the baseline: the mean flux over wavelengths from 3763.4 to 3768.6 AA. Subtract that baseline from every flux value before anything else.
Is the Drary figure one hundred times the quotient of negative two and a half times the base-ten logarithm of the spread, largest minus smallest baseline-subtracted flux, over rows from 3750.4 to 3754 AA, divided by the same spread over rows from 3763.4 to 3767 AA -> -90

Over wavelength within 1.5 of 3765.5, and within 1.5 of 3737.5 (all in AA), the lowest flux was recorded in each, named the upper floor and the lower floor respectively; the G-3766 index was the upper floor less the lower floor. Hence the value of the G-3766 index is 3.1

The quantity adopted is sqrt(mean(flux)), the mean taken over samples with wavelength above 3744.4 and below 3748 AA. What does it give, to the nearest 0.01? 3.31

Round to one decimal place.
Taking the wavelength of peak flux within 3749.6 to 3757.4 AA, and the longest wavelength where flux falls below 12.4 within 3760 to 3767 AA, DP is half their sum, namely 3758.2 AA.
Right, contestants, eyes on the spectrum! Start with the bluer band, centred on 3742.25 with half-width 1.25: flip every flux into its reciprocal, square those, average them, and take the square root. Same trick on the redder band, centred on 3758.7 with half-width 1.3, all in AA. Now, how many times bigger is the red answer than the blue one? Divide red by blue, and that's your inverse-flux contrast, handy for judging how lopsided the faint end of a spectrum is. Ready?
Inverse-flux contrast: 1.01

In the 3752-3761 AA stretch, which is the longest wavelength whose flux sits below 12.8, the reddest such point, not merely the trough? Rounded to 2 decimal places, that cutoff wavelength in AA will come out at 3760.39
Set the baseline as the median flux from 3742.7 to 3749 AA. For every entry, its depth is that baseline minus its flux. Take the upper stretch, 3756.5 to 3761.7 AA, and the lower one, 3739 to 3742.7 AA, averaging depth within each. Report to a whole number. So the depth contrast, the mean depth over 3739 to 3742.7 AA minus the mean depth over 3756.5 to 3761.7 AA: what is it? 0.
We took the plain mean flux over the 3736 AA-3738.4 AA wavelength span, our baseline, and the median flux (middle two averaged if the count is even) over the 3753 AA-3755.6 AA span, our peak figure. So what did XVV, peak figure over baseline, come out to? 1.32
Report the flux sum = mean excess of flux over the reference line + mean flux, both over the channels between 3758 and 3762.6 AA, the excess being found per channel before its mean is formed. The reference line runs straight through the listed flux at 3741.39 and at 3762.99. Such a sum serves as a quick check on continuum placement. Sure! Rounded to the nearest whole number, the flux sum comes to 13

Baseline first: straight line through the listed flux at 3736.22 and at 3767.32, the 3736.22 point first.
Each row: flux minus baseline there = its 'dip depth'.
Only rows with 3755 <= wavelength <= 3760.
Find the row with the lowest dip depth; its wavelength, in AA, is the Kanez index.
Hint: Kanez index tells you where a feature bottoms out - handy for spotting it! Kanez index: 3758.66 AA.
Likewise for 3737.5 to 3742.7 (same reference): 3737.95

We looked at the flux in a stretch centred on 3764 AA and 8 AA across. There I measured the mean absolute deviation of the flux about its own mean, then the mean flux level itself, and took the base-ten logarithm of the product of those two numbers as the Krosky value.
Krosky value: 0.76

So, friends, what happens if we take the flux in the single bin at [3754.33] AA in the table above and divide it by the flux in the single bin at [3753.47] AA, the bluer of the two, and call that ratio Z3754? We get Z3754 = 1.12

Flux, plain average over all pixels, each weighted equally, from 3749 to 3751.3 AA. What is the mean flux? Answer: 8.6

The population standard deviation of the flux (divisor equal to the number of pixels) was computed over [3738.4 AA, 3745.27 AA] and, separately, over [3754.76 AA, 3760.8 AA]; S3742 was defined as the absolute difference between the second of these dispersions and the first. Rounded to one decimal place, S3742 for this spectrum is 0.0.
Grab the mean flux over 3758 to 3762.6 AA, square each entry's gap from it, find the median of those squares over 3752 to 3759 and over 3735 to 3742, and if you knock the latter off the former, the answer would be -1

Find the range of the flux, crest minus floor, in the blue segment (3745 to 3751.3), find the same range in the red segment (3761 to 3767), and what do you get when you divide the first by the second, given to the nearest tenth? 2.7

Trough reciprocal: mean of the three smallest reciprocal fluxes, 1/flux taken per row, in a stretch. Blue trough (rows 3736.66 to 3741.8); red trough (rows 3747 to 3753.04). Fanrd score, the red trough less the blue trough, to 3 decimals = 0.018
